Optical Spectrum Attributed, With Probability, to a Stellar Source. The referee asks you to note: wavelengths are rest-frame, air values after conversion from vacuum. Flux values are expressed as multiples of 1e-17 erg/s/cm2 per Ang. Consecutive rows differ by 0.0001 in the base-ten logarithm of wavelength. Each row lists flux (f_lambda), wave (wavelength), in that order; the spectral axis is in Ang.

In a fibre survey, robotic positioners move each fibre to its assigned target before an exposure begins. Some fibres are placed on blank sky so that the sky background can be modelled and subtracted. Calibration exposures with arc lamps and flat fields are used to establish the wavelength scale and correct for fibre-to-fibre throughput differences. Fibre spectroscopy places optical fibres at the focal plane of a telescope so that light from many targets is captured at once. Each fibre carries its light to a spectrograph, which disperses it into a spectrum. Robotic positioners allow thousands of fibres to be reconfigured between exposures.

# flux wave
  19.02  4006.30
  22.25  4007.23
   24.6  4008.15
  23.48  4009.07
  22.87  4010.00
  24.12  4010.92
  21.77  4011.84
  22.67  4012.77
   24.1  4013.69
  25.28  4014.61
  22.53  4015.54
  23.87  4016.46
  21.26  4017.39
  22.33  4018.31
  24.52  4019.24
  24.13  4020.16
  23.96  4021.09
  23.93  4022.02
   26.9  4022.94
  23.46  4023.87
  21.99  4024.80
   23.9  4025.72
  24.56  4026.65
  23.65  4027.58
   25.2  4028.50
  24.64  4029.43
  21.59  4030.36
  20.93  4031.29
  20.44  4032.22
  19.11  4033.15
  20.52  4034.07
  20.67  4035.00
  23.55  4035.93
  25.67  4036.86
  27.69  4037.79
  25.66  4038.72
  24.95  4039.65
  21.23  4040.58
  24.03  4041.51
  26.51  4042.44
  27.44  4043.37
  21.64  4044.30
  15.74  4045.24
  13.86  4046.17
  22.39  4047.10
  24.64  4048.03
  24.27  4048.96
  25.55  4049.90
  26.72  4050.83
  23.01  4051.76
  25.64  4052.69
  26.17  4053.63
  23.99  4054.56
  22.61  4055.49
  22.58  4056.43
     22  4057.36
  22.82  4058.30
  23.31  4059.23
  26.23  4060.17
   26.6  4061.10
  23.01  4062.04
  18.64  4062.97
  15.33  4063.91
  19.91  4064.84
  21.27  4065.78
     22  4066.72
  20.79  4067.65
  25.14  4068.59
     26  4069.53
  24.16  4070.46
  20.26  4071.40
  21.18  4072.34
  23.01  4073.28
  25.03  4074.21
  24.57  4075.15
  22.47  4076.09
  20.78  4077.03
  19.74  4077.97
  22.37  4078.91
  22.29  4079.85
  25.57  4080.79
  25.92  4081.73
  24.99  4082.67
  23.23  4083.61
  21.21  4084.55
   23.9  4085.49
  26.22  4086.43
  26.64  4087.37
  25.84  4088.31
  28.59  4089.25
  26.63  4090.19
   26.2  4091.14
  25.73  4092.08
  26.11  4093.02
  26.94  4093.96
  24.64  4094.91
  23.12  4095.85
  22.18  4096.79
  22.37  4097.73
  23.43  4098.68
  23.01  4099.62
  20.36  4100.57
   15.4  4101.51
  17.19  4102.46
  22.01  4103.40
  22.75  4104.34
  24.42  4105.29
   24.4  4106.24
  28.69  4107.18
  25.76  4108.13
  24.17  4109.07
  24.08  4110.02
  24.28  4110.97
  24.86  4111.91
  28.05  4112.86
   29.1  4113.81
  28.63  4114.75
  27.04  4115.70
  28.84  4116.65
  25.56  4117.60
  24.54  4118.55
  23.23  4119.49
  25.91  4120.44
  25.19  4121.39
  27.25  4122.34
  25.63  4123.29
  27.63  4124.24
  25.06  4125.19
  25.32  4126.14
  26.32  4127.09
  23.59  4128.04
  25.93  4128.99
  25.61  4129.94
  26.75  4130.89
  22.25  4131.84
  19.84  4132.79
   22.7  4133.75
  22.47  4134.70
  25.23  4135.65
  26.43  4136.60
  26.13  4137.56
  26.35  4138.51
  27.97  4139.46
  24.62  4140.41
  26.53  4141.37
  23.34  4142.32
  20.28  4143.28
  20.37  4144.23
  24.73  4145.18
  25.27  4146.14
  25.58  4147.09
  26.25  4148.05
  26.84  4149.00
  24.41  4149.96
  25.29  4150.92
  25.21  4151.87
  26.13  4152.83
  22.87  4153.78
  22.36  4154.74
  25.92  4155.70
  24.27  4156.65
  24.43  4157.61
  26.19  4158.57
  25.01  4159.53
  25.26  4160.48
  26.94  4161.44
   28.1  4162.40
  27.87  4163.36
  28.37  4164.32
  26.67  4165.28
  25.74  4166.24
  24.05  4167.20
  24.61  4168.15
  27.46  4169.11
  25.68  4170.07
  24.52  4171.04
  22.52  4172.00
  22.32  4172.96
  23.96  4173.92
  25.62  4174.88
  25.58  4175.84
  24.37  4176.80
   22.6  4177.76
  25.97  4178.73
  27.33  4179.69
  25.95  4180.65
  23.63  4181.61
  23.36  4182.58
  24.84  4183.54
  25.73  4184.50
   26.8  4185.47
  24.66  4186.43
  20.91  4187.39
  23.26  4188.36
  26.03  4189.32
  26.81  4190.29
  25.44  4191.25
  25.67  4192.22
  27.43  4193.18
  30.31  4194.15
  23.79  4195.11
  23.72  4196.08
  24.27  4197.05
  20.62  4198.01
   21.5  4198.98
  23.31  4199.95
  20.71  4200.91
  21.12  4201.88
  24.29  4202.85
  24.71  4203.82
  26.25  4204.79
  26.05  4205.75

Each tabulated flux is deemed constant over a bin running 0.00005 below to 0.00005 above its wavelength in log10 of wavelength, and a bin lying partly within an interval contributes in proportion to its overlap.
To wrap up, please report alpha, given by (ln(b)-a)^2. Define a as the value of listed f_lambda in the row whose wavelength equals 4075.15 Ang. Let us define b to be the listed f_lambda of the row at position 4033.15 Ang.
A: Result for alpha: 467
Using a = 24.57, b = 19.11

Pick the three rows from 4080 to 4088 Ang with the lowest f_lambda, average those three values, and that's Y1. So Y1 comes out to 22.8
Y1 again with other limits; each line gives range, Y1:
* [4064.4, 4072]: 20.3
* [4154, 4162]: 23.7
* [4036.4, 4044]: 23.4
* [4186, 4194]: 22.9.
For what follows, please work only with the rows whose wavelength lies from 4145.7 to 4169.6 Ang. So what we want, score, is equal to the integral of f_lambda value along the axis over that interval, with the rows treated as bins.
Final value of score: 613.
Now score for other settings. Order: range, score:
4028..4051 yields 528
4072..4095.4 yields 571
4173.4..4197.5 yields 605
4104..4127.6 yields 611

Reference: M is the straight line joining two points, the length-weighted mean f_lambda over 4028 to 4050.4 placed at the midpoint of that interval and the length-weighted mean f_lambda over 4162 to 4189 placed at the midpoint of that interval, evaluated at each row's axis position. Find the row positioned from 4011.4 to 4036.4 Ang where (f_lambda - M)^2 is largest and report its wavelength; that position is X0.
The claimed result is 4022.94 Ang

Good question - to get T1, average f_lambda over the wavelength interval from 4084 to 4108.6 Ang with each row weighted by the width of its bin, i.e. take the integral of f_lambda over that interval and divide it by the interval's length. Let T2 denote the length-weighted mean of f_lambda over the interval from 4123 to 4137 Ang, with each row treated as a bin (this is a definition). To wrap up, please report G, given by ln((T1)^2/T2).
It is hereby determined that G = 3.15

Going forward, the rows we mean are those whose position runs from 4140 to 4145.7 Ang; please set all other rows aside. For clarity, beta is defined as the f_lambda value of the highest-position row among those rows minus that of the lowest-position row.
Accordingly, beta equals 0.1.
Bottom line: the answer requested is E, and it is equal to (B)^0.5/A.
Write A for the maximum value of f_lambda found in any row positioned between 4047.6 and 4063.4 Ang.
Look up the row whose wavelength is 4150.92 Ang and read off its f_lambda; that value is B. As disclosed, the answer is 0.188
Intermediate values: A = 26.72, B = 25.29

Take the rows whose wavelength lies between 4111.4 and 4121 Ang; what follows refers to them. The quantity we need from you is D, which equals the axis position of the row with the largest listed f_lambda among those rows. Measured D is 4113.81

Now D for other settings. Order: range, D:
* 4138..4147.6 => 4139.46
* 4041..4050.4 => 4043.37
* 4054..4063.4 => 4061.10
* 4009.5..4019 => 4014.61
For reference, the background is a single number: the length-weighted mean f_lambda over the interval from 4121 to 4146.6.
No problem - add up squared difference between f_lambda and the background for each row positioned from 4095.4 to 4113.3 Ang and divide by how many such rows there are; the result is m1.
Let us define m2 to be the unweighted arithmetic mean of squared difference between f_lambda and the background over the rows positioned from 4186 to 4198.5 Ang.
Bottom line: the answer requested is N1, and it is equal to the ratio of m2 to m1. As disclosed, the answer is 0.5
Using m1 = 11.8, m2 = 6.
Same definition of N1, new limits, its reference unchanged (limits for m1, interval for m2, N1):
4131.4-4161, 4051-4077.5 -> 2.5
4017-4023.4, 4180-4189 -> 0.9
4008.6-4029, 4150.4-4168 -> 1.2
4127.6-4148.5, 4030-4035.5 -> 3.6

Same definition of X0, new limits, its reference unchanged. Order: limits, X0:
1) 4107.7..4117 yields 4113.81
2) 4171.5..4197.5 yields 4194.15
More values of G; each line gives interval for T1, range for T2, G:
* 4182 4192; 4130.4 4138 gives 3.24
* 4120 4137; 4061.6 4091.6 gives 3.29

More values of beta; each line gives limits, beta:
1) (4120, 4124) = -0.3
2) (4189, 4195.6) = -2.2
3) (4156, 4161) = 1.0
